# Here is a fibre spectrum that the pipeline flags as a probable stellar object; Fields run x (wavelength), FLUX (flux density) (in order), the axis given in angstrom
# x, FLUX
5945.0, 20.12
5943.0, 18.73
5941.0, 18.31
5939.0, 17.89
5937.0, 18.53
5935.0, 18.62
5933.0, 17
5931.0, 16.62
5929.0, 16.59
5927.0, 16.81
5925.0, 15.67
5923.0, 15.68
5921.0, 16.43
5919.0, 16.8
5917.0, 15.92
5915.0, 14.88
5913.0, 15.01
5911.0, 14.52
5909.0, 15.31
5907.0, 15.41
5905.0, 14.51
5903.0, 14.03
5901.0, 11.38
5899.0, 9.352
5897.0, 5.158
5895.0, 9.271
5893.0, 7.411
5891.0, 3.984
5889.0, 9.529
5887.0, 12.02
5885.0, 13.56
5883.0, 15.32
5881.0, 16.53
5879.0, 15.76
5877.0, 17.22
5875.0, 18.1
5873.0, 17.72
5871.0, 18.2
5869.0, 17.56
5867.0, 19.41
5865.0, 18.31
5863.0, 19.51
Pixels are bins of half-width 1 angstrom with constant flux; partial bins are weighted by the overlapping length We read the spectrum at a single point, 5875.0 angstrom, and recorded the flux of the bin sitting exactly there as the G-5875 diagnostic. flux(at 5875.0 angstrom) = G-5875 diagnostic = 18.1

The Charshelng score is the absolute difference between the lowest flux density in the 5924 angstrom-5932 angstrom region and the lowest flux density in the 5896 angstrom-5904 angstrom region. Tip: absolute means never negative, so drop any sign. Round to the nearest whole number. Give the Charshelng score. 11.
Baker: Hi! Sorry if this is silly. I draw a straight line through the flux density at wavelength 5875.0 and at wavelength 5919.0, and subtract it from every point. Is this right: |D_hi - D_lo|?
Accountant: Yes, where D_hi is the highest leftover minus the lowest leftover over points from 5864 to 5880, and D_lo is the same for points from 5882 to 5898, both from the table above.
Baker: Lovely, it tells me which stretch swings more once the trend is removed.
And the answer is 7.8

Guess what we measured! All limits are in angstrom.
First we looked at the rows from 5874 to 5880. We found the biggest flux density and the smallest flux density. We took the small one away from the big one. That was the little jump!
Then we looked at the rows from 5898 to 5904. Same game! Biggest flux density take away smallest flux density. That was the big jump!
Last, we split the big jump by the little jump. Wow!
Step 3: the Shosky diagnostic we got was 2.0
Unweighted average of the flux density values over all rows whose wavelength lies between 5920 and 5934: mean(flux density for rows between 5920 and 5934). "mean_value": 16.4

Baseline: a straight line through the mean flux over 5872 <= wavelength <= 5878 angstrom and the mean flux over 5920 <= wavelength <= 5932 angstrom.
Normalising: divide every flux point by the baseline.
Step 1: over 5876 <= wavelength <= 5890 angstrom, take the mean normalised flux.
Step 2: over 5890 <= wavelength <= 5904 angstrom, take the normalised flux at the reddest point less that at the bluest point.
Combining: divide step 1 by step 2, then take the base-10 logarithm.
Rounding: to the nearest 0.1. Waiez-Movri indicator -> 0.1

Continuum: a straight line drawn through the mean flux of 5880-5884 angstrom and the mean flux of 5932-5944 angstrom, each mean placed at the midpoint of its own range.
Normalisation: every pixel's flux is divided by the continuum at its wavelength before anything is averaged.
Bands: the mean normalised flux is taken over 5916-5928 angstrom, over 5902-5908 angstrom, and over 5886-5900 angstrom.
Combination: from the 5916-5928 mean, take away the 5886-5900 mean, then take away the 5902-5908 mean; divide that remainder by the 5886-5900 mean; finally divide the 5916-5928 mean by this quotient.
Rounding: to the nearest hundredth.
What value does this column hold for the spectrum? -1.04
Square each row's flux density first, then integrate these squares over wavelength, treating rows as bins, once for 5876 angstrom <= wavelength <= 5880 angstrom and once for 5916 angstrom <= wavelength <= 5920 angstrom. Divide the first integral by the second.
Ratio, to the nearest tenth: 1.0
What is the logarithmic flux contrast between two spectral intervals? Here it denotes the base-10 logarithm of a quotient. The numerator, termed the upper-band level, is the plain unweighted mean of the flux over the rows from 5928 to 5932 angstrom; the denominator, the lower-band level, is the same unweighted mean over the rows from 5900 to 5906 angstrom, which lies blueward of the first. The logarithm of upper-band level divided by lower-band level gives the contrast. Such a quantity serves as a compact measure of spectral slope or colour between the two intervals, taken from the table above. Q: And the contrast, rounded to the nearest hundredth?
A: 0.10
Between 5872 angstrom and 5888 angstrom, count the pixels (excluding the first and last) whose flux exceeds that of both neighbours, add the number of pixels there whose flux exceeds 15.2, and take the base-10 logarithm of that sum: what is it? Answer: 0.90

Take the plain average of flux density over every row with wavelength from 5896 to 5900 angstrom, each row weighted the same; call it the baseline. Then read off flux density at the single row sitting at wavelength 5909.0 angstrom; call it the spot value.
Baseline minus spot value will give -8.1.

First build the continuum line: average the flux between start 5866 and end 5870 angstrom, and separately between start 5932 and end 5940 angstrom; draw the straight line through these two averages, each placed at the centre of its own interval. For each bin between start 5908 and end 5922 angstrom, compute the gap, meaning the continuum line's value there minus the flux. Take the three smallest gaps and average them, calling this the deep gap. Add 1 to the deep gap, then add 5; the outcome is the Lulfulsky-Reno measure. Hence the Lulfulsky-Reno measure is 7.7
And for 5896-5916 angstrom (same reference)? 9.0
